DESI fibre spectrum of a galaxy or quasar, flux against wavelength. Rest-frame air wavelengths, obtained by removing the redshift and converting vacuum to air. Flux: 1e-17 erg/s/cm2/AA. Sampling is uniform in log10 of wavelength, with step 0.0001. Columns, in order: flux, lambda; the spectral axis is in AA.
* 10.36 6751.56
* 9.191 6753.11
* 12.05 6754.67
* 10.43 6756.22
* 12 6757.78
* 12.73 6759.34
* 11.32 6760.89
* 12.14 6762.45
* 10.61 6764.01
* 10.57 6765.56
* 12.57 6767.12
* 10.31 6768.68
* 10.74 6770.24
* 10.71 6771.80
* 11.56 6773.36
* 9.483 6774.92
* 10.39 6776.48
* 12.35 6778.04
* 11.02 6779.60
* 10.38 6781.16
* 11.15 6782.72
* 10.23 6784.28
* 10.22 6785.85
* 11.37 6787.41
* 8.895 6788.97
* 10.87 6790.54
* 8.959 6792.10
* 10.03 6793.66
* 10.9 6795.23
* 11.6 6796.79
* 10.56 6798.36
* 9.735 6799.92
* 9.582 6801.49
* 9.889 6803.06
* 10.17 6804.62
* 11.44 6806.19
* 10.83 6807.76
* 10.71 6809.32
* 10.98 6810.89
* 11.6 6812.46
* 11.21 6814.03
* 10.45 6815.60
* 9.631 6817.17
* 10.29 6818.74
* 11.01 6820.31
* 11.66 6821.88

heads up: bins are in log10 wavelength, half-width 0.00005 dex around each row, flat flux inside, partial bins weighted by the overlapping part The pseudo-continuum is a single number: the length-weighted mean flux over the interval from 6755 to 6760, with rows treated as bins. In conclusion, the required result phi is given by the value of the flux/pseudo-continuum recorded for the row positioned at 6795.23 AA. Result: 0.93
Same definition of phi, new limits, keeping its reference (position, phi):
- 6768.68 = 0.88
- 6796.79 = 0.99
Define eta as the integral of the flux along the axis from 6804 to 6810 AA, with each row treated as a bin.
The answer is 65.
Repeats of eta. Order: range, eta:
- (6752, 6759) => 77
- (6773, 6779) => 65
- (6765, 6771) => 66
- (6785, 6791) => 62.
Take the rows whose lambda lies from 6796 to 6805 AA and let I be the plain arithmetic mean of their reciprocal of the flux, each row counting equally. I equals 0.098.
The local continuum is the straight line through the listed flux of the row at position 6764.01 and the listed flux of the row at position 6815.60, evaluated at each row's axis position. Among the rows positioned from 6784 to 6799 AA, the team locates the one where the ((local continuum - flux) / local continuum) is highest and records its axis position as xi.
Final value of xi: 6788.97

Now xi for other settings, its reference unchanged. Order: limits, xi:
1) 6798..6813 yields 6801.49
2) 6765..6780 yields 6774.92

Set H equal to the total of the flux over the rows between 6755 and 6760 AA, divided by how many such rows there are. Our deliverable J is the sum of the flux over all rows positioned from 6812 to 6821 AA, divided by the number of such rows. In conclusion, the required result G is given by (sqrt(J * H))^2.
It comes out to 125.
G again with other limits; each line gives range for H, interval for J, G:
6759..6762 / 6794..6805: 124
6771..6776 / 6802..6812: 113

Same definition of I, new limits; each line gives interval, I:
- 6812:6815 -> 0.088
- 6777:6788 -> 0.092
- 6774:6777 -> 0.101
